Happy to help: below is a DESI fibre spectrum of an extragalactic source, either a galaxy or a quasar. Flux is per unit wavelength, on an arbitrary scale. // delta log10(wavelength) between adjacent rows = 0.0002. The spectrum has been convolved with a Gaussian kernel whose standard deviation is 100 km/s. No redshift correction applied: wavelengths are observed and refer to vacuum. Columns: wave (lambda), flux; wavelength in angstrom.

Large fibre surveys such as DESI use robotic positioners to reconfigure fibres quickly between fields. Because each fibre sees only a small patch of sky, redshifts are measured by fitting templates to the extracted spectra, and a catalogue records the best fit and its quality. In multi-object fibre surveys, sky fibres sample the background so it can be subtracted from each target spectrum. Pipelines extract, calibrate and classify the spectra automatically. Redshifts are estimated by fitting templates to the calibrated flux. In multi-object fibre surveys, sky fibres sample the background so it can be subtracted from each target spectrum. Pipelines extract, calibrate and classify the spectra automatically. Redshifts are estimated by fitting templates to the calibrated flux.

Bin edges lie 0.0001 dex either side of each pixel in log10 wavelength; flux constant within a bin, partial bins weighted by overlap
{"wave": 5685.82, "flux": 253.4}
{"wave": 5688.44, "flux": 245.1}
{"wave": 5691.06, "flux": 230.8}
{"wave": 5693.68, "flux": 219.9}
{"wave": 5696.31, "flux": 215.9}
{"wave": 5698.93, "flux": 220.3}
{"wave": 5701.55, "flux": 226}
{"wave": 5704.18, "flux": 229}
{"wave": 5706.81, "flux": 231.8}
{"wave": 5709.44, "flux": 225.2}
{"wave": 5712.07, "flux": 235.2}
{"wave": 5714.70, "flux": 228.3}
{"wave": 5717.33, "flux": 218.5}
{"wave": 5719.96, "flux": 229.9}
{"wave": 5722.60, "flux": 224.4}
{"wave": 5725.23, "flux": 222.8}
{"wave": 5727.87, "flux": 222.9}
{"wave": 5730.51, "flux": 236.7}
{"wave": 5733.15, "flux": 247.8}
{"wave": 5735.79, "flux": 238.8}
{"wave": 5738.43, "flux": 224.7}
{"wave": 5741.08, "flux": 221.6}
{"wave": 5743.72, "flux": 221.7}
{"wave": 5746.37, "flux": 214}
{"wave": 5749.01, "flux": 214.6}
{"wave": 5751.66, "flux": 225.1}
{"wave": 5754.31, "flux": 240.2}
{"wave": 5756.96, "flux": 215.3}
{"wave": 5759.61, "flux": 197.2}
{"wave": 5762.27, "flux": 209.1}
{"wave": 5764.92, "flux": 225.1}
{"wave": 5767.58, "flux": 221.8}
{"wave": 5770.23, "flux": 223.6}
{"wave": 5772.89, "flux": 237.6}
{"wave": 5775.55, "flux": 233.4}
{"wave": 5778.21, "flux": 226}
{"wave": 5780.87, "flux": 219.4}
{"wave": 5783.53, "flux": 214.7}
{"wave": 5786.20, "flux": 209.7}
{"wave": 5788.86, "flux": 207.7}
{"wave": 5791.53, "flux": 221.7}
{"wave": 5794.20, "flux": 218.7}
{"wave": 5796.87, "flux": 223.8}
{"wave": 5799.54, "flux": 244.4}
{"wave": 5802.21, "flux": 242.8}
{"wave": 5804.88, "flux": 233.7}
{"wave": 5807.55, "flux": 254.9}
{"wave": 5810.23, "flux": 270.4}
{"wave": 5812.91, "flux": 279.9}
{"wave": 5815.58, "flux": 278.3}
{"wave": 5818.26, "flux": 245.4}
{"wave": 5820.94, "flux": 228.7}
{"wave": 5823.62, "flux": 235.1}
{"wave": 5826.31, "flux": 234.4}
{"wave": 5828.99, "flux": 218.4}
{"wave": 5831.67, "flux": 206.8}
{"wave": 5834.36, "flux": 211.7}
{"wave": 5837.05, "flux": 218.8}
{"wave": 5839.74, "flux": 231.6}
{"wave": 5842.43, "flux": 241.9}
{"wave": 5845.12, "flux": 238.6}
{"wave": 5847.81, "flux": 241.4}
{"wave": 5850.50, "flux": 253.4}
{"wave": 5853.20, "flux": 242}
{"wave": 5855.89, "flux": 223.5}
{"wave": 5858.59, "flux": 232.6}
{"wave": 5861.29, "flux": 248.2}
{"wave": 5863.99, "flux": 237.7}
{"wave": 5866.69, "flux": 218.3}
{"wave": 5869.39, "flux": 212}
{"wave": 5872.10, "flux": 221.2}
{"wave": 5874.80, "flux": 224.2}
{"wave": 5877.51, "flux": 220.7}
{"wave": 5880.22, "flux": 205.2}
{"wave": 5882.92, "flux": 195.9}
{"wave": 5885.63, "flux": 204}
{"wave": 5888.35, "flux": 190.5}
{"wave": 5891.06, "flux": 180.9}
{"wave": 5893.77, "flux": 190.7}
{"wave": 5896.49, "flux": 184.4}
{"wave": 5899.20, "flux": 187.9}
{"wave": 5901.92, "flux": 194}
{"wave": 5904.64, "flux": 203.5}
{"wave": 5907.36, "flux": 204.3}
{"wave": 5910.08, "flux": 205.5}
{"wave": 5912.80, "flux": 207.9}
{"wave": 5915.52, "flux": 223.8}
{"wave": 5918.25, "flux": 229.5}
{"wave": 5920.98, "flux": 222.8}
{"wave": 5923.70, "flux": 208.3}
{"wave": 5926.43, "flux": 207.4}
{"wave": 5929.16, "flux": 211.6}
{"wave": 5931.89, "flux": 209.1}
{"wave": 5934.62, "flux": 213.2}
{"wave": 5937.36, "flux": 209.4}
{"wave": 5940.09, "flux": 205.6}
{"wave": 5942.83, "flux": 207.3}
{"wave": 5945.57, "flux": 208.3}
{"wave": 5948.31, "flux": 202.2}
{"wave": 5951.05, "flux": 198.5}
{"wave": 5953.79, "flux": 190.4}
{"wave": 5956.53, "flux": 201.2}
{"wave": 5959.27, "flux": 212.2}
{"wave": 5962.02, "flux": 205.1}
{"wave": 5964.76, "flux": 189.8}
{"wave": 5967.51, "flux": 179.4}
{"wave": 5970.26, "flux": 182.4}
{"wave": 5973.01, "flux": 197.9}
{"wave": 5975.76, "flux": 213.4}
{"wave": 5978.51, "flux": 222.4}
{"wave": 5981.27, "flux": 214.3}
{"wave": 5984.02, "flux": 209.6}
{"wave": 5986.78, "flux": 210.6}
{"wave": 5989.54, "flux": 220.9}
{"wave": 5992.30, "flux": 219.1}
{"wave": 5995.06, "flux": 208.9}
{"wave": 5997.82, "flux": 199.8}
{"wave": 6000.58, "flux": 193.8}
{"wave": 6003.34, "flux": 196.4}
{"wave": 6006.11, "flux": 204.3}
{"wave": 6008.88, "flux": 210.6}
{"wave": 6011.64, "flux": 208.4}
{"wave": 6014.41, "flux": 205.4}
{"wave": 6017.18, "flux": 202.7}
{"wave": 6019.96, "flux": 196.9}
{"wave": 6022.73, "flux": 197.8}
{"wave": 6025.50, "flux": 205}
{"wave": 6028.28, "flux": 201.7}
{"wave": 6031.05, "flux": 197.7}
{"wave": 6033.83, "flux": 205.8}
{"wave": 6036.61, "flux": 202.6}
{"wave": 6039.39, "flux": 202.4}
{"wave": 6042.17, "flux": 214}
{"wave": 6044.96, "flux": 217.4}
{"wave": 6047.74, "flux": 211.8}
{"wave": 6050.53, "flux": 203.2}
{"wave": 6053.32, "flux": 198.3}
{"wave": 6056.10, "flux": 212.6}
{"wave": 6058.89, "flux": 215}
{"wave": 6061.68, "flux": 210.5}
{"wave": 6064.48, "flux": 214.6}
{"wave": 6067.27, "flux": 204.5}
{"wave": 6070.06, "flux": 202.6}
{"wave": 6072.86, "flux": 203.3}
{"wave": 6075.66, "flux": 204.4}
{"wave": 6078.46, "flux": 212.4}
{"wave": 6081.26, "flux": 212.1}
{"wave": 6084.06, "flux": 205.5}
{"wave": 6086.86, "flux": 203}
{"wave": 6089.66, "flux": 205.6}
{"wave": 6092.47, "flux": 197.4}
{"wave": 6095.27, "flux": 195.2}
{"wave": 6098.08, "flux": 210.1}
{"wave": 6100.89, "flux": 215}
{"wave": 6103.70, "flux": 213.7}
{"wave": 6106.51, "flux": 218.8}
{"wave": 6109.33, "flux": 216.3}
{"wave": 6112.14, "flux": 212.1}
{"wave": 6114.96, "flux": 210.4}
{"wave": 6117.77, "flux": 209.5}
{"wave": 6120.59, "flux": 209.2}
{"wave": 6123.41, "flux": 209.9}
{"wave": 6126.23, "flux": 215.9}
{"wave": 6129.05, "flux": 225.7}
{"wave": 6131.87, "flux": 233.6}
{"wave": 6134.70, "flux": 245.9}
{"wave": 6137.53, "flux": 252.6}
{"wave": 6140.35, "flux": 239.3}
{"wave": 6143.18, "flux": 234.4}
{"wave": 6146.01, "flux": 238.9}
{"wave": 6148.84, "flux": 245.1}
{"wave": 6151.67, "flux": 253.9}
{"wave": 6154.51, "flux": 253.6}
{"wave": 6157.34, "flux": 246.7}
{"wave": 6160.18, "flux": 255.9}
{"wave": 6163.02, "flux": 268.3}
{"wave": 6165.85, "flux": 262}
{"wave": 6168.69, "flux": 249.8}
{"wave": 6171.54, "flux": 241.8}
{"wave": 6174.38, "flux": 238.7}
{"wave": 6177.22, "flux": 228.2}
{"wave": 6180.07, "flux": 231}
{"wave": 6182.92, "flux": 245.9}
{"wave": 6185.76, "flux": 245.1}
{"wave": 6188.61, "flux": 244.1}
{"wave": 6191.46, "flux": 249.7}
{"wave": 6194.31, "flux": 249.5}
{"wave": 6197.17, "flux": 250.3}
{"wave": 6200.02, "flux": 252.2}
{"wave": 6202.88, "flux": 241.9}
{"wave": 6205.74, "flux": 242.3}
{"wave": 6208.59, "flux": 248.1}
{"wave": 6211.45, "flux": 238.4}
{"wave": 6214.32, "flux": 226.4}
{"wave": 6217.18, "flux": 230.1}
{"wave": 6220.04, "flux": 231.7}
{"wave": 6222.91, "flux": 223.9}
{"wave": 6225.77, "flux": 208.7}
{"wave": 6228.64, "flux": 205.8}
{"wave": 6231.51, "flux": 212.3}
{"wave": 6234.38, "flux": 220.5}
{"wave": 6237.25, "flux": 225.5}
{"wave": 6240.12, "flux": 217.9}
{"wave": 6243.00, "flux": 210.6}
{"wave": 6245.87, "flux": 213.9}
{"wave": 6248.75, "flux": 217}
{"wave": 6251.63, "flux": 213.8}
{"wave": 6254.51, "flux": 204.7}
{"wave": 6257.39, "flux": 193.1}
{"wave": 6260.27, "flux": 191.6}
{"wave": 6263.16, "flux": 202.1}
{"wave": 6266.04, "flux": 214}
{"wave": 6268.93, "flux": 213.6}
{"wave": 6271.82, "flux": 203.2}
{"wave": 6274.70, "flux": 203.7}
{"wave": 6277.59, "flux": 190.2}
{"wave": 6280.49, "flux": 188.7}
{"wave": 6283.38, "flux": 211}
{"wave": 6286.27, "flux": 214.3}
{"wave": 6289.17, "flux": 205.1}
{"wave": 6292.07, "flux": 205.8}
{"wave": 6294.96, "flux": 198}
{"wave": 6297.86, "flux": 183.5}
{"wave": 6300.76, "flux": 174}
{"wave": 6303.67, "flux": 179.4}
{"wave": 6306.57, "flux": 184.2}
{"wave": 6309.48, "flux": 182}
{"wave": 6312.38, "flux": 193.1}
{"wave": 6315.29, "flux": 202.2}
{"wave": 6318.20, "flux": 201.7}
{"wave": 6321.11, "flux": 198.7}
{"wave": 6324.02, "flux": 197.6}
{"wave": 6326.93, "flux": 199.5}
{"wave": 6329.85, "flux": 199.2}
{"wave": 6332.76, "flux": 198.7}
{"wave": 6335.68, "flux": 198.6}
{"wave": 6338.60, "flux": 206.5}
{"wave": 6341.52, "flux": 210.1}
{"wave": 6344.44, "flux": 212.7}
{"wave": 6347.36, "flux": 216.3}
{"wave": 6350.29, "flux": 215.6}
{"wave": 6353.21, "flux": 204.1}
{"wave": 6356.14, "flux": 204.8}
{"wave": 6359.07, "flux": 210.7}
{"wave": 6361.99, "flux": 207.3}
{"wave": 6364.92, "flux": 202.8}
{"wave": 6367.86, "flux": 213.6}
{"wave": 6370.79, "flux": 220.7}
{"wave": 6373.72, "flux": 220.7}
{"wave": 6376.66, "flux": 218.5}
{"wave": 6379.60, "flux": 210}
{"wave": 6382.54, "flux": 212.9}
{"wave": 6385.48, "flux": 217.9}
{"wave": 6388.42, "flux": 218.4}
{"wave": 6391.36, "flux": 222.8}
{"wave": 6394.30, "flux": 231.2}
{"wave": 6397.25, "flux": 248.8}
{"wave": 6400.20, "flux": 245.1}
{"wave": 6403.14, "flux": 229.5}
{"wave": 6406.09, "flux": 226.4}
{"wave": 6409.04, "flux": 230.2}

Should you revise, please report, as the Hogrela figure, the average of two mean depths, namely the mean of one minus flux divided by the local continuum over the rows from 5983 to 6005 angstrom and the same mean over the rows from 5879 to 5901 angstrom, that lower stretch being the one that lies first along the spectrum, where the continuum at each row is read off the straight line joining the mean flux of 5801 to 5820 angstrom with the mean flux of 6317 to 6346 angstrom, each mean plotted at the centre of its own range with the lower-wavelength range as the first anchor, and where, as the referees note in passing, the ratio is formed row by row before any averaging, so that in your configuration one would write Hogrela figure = 0.18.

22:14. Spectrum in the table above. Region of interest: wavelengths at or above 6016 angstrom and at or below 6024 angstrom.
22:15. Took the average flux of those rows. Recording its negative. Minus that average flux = -199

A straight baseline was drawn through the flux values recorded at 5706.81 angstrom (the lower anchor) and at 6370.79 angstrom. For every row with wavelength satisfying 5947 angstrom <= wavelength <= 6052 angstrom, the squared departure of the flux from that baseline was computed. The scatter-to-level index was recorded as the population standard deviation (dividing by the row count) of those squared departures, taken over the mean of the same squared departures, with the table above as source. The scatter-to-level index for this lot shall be 0.82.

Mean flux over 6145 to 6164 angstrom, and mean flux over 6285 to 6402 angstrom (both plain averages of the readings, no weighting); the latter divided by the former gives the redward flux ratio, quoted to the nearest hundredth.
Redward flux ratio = 0.82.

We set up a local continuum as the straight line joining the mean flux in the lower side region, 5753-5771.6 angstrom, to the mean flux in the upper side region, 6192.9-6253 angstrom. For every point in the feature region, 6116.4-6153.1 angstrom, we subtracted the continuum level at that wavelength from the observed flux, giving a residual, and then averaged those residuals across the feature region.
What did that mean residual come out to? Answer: 5.9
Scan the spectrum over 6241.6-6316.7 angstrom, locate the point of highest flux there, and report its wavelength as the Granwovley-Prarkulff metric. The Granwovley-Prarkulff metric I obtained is 6248.75 angstrom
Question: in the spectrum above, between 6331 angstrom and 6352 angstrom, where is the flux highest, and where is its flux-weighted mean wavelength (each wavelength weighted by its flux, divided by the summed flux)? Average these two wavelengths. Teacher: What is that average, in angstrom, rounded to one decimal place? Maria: 6344.5 angstrom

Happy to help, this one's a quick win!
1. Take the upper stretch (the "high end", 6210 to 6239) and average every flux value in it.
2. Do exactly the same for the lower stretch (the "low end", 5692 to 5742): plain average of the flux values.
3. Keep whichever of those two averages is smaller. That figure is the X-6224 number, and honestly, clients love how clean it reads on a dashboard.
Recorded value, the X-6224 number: 222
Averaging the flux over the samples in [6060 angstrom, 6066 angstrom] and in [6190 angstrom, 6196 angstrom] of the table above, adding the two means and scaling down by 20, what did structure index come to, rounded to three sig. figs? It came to 23.1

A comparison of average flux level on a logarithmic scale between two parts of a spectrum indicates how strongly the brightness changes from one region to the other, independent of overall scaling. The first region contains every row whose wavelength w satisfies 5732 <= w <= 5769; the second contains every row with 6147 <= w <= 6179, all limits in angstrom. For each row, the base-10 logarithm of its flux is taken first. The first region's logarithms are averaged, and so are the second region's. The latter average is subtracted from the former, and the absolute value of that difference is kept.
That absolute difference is 0.05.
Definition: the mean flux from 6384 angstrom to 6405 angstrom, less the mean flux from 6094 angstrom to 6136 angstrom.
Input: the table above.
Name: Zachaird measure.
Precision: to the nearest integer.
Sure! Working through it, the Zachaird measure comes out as 14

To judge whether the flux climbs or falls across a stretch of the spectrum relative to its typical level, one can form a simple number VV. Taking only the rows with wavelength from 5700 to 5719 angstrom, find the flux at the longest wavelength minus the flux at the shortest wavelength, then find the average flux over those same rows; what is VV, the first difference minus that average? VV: -235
